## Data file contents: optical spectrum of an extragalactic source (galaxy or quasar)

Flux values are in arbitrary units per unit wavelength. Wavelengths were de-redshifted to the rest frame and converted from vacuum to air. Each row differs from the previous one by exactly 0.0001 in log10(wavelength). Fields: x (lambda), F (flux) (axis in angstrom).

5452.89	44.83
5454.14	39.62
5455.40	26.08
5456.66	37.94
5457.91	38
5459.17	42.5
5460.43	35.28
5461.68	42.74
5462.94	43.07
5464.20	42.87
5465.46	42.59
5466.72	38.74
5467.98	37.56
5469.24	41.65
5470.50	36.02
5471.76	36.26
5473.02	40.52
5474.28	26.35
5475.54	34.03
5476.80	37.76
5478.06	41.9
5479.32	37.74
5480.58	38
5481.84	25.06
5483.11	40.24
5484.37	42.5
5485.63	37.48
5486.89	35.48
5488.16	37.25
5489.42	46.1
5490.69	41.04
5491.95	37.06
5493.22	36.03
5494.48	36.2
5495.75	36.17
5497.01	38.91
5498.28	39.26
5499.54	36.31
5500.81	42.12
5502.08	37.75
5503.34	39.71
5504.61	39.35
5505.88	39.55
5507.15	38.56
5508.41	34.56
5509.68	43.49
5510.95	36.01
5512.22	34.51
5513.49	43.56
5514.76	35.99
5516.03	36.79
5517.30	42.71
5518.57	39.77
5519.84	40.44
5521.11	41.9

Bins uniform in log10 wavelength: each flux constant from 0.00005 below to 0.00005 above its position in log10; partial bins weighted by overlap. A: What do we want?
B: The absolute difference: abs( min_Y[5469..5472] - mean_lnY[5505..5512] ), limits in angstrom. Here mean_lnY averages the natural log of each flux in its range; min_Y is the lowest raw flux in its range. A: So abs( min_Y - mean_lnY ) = 32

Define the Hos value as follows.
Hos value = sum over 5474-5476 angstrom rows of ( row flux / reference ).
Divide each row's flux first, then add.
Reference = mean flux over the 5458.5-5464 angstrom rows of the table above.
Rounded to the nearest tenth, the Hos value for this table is 1.5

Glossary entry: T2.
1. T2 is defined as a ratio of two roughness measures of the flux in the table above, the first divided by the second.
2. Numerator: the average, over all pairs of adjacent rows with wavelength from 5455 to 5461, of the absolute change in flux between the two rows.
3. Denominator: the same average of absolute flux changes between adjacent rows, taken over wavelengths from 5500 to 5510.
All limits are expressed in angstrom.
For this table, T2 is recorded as 2.0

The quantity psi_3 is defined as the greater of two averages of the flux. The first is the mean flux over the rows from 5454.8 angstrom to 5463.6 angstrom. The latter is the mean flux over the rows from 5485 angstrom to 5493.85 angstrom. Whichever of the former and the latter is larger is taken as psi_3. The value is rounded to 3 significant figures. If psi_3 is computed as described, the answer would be 38.6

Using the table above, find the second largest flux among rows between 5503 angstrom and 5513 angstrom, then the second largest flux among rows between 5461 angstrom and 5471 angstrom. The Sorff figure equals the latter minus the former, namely 3.2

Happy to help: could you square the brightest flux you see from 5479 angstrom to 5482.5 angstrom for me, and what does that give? 1444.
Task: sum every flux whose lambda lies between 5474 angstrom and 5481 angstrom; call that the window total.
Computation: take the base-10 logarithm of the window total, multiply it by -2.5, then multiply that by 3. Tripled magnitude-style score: -17.5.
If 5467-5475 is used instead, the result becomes -17.5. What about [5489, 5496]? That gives -17.7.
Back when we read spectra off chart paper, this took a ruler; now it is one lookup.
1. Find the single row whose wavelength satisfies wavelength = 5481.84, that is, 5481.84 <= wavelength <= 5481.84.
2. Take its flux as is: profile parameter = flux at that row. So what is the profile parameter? 25.06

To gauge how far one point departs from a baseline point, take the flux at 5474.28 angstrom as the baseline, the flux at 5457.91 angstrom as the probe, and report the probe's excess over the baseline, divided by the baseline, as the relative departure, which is 0.4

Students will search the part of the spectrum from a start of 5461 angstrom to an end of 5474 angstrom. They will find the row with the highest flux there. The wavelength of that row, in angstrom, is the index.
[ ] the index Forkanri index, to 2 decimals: 5462.94 angstrom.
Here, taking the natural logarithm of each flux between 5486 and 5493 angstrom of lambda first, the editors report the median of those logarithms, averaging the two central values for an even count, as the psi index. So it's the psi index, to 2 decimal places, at 3.62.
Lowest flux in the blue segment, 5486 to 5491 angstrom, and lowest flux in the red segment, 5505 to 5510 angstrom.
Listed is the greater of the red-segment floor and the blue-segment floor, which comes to 35.5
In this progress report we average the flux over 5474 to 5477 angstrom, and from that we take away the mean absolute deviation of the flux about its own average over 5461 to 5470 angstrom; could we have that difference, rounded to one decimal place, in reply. 30.9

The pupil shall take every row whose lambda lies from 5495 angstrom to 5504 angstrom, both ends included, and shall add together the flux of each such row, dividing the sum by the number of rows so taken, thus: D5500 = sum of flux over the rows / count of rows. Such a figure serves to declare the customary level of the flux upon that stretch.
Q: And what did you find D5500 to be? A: 38.6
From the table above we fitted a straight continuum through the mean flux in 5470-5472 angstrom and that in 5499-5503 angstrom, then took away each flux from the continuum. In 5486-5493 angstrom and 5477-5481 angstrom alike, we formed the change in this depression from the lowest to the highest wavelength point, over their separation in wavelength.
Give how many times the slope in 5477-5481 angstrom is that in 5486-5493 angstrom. -7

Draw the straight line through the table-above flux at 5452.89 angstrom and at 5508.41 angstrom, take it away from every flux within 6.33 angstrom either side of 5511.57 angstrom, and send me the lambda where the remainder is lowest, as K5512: 5508.41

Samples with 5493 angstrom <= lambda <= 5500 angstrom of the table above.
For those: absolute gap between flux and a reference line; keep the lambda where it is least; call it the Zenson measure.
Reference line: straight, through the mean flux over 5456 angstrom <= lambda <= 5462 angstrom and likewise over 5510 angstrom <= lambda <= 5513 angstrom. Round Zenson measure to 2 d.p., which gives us 5499.54 angstrom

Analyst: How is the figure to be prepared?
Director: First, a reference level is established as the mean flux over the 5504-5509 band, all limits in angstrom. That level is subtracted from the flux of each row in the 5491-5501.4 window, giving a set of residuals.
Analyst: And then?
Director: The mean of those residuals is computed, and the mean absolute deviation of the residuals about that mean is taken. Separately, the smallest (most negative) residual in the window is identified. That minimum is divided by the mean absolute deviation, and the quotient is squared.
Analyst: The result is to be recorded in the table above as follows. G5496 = 1.3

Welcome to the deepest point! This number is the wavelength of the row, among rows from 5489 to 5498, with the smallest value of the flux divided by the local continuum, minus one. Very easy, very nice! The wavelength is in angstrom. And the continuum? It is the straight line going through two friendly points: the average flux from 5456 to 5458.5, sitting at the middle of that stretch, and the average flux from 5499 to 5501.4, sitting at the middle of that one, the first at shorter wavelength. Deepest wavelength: 5493.22 angstrom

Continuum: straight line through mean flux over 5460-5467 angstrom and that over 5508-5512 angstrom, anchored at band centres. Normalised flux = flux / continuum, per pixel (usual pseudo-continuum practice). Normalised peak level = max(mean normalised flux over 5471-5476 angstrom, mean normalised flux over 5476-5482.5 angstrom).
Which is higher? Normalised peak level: 0.90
